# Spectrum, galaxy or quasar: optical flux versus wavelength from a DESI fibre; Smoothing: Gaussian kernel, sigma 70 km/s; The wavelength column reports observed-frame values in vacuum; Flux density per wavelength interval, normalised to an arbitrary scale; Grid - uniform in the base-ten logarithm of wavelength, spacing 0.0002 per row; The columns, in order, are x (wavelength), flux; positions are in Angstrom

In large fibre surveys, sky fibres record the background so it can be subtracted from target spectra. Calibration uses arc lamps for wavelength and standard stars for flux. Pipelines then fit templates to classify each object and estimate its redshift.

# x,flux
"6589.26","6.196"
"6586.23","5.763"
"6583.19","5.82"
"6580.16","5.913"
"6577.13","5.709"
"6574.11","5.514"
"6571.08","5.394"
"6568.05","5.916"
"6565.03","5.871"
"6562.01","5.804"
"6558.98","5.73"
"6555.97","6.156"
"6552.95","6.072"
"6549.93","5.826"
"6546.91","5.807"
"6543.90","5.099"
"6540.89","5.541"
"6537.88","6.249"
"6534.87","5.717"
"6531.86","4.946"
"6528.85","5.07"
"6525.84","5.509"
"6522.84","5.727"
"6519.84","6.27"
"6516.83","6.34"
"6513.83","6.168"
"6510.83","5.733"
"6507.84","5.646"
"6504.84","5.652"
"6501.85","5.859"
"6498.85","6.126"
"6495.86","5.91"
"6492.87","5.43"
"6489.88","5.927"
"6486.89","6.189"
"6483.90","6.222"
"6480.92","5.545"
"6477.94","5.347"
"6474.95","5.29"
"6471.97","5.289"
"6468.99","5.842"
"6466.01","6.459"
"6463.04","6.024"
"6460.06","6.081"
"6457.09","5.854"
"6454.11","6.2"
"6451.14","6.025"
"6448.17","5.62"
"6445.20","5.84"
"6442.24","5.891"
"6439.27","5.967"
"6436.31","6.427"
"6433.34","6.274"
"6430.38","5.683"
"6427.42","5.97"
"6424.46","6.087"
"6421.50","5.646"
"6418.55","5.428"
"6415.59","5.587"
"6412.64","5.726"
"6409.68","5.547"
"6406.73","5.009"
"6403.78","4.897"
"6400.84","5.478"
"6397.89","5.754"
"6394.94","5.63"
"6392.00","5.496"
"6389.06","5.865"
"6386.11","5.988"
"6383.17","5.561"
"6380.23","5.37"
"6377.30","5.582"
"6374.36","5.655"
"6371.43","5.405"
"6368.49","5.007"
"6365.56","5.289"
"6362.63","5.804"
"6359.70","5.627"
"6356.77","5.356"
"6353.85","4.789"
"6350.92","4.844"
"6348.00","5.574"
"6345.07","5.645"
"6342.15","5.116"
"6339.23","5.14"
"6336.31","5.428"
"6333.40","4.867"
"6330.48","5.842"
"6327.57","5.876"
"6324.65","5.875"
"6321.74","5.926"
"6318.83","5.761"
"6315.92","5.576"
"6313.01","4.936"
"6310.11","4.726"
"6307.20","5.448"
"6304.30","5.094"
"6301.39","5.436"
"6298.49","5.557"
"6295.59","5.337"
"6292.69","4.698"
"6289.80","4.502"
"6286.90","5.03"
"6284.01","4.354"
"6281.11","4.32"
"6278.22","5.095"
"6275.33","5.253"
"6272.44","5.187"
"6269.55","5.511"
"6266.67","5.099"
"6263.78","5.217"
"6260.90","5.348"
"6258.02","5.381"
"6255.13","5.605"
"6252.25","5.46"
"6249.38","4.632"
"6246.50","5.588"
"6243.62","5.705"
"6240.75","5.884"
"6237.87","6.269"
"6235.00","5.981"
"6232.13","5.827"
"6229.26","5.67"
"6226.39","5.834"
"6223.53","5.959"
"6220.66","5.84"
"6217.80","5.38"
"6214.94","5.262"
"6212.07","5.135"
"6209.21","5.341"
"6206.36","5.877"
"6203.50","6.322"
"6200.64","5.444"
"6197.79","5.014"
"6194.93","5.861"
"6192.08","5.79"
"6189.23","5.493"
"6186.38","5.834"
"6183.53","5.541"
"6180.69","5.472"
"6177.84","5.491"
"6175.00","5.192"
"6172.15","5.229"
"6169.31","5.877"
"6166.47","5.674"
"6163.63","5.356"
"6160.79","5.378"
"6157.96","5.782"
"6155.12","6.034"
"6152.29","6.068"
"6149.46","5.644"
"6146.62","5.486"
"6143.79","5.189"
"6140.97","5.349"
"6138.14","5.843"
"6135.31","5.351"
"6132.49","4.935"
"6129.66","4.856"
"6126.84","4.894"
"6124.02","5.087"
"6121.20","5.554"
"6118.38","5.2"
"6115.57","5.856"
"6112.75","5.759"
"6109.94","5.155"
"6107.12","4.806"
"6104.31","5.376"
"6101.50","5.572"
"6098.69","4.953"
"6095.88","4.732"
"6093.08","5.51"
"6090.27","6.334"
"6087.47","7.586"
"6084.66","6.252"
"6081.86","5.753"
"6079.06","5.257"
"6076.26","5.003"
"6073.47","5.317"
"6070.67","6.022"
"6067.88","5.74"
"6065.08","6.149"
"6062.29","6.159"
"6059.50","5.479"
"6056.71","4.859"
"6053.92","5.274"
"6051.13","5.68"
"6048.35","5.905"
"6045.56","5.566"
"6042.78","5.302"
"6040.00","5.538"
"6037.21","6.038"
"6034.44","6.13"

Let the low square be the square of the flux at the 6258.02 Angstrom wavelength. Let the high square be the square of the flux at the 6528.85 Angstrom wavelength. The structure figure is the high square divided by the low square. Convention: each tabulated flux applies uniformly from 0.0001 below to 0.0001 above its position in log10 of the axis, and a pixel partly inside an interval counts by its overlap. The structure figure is 0.89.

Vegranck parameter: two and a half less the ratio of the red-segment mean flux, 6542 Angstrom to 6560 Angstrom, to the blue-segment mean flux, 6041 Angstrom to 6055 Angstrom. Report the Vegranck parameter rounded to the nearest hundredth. 1.46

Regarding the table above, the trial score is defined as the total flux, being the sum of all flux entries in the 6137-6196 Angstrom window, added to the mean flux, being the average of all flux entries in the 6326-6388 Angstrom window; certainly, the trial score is 123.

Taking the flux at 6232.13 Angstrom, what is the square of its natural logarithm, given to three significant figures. 3.11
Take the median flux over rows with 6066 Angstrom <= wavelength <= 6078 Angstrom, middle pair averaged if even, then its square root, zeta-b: 2.351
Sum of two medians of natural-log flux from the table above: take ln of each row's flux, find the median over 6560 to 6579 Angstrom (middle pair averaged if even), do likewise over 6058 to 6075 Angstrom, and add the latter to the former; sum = 3.52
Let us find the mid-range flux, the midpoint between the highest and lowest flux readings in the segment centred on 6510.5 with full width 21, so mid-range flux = 5.99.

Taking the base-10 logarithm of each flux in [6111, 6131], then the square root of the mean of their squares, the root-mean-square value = 0.725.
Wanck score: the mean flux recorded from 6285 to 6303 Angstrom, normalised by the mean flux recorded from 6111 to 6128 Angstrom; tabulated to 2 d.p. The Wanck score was 0.94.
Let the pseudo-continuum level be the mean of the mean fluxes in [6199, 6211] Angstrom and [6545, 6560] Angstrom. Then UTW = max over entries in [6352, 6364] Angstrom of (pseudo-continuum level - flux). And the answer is 1.0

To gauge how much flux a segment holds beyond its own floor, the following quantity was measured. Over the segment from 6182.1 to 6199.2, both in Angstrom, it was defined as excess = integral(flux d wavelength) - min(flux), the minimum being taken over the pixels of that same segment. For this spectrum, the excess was 90.6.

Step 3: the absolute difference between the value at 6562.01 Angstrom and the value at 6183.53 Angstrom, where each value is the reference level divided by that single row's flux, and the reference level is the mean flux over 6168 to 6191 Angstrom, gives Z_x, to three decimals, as 0.045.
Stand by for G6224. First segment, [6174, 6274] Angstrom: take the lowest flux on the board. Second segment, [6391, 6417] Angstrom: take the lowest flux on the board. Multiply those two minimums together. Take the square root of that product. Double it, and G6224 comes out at 9.5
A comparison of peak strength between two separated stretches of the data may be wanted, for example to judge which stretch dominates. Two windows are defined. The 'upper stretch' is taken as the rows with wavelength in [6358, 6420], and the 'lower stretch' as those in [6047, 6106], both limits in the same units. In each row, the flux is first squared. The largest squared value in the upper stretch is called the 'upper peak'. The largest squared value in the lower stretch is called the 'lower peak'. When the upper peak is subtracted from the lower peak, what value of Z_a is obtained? 22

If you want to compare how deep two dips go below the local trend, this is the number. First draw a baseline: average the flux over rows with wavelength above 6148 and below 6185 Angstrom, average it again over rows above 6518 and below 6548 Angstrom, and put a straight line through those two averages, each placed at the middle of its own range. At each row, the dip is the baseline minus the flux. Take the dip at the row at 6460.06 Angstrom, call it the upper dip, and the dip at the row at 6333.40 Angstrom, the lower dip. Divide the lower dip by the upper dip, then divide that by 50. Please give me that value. -0.030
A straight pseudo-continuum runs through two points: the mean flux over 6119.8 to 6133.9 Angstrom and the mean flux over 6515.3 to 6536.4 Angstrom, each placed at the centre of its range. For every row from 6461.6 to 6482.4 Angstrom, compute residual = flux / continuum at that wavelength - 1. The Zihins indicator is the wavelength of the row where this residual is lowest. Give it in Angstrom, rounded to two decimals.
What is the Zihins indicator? 6474.95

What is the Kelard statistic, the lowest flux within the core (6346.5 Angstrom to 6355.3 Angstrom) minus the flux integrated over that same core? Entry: -40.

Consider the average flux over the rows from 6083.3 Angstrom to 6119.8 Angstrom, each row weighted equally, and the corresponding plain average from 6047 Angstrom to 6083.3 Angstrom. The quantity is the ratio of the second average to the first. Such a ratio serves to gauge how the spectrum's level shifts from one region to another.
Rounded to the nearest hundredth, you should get 0.99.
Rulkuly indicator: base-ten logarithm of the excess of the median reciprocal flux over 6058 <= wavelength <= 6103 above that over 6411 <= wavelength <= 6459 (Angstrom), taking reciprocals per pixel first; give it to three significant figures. -2.18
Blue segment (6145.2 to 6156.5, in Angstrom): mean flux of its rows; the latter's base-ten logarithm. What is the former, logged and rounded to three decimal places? 0.764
